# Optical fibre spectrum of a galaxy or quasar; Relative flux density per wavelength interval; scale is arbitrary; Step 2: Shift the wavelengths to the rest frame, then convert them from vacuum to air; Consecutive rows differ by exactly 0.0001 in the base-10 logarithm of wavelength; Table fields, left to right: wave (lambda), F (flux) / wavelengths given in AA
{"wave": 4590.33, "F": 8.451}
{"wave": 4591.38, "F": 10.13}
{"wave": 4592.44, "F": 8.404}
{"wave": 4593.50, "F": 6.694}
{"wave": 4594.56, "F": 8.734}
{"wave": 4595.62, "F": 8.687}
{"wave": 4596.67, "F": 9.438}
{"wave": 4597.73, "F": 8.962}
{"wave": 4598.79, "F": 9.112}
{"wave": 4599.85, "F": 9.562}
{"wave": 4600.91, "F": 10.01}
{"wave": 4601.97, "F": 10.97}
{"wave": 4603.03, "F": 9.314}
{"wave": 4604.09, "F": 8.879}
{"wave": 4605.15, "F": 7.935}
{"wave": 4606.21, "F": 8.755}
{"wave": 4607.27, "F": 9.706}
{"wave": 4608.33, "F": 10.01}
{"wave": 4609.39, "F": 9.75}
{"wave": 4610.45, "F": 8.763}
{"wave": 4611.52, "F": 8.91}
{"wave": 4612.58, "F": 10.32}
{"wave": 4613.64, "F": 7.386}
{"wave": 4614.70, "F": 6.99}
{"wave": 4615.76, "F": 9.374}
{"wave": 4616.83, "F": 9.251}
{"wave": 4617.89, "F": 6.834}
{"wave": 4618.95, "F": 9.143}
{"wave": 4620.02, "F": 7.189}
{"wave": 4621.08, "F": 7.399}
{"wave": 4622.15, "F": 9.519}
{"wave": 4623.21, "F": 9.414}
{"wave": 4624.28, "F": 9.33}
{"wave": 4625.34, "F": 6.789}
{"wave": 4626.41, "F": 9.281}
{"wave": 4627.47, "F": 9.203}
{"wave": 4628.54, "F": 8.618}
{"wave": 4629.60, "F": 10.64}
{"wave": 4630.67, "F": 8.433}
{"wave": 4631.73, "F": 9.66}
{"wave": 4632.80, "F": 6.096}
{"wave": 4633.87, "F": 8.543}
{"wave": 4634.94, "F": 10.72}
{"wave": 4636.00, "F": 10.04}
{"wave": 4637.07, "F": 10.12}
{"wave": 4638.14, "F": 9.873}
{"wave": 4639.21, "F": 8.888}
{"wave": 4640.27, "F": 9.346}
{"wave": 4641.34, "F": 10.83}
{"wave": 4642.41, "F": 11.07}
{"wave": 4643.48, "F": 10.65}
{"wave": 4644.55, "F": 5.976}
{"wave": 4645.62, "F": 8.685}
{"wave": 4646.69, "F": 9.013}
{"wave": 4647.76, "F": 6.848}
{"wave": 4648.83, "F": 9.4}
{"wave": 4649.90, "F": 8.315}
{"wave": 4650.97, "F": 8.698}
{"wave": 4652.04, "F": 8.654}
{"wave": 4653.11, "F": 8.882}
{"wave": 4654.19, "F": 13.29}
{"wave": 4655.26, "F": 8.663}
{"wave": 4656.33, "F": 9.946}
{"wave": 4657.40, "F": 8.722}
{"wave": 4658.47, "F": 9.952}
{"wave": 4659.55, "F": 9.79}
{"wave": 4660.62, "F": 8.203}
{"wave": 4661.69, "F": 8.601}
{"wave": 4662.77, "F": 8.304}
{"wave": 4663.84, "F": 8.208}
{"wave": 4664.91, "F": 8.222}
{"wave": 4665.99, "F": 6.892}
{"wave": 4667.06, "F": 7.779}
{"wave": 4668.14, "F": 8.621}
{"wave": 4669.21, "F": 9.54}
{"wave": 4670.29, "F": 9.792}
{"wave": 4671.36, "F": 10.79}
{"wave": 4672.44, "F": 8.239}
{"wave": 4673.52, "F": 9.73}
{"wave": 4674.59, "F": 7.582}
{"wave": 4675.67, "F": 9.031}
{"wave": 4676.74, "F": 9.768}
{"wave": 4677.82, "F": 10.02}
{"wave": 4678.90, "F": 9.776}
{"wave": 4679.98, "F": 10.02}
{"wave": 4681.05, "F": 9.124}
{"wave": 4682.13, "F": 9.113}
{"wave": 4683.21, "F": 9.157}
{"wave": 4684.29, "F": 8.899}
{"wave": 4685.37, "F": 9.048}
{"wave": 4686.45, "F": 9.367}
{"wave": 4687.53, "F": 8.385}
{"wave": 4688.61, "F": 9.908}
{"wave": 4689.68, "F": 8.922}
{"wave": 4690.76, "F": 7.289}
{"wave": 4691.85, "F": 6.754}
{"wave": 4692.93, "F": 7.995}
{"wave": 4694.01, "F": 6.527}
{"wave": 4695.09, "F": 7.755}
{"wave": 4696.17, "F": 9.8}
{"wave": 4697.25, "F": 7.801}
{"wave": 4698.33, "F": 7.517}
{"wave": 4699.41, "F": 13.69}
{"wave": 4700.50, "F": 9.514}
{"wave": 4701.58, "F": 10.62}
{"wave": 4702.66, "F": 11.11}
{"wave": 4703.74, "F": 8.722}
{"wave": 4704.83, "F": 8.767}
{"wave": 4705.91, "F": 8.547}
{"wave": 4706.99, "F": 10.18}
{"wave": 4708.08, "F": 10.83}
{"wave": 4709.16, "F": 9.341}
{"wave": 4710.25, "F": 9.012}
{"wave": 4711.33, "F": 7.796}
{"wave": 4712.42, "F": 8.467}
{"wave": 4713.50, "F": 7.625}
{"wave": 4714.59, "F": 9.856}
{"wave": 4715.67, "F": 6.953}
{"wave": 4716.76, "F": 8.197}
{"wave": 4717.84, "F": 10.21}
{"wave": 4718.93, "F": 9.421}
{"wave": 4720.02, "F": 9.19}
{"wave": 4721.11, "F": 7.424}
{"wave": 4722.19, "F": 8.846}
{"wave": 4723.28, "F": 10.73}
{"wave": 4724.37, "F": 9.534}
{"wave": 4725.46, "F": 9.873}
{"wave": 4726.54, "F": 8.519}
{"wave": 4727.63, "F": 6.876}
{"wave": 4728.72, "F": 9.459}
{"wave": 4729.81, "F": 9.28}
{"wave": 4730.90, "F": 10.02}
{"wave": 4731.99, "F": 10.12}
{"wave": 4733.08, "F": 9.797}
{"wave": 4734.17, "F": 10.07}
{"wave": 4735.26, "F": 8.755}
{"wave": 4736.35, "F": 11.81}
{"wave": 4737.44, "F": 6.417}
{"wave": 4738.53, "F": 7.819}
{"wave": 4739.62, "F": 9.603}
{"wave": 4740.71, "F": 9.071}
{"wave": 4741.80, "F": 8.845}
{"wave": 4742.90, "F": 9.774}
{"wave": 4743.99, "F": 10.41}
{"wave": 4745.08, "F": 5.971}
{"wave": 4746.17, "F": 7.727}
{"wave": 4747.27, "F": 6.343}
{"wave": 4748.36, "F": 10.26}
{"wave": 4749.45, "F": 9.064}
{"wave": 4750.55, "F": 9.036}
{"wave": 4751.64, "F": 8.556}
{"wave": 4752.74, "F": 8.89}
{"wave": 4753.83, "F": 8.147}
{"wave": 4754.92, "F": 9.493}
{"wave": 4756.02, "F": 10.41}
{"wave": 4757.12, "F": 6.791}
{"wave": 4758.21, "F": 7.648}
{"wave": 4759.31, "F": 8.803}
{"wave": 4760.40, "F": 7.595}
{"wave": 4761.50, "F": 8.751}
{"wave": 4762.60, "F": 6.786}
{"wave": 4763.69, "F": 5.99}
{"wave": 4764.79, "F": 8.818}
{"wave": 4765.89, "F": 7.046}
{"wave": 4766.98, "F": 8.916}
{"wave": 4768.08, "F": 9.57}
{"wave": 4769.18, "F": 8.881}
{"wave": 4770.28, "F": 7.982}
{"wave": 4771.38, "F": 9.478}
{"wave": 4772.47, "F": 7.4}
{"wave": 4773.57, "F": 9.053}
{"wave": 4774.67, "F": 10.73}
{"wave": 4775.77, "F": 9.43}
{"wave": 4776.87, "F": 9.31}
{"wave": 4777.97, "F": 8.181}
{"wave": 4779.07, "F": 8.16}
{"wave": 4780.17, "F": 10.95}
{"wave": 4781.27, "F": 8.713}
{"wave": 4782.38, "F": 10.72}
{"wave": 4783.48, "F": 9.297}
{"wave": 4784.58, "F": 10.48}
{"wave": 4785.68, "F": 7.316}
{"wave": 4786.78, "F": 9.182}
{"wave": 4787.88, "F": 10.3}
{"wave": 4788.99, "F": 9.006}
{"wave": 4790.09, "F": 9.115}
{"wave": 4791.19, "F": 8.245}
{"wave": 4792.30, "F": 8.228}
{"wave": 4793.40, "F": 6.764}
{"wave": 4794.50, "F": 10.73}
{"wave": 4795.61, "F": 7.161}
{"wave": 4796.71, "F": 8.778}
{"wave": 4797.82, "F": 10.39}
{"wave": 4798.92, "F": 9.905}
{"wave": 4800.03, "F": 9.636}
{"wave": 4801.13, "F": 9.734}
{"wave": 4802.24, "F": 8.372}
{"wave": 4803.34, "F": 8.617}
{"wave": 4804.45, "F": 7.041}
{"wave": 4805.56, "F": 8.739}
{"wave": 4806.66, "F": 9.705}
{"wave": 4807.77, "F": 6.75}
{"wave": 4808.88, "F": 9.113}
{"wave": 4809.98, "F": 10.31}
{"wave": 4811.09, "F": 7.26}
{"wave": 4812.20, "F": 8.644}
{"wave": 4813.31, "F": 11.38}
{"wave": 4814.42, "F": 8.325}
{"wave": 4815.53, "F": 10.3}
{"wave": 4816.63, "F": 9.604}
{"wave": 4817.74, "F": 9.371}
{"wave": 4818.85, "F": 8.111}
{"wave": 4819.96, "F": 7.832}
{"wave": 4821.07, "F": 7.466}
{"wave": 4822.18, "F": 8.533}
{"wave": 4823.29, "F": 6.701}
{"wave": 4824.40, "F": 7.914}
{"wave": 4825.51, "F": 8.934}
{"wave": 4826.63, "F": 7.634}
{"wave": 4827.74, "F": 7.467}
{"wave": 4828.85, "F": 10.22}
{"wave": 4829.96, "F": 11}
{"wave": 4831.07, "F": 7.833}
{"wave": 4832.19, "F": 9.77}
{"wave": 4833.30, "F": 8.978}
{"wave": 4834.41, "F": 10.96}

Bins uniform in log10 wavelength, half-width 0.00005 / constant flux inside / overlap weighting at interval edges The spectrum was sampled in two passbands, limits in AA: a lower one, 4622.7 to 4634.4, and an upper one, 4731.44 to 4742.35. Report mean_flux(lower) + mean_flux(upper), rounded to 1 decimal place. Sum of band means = 18.0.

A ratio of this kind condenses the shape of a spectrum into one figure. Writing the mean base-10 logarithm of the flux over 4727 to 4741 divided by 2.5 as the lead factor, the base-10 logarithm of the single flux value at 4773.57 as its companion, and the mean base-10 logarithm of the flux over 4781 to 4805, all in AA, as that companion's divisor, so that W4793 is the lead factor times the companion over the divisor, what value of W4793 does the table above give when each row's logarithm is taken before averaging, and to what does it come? 0.385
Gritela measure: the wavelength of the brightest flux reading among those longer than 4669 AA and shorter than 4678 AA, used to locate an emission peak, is 4671.36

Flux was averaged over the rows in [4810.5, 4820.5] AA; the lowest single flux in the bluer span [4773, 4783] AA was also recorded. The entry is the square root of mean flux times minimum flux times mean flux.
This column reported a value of 25.7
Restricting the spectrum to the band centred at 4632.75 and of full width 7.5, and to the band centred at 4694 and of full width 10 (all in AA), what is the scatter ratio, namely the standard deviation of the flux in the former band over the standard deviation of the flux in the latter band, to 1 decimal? 1.6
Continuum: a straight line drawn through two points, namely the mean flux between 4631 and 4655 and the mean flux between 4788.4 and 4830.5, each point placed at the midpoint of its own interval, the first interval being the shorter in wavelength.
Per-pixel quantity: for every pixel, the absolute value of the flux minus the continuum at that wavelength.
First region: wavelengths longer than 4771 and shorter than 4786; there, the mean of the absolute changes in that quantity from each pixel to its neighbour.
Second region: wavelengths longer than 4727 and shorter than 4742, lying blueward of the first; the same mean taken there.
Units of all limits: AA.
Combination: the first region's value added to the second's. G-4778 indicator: 1.76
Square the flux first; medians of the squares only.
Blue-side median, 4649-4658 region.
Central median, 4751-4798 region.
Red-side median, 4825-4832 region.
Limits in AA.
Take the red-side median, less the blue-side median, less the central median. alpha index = -83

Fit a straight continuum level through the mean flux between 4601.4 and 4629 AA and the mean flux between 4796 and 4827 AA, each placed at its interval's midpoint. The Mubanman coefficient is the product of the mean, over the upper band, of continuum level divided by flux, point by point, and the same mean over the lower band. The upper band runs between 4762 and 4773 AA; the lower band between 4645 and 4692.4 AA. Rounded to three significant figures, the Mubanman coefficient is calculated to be 1.11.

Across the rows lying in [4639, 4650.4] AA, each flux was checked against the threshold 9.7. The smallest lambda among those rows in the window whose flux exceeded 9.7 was 4641.34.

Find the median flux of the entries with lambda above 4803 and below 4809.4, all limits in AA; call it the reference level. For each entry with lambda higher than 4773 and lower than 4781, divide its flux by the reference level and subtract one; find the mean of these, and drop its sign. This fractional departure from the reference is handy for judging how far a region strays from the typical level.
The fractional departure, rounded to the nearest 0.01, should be 0.08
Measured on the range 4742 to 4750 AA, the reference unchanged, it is 0.02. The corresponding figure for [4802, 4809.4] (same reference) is 0.04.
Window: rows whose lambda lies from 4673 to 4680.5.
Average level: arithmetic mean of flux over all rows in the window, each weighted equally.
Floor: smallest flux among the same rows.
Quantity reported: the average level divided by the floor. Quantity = 1.24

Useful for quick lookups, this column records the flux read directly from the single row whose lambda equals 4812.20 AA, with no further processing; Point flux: 8.644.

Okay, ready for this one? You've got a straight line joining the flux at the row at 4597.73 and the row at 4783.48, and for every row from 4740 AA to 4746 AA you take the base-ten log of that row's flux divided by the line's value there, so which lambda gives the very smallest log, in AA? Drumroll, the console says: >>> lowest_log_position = 4745.08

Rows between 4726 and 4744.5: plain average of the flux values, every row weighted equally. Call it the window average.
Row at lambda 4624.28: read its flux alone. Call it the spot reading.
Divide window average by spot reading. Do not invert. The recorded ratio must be 0.99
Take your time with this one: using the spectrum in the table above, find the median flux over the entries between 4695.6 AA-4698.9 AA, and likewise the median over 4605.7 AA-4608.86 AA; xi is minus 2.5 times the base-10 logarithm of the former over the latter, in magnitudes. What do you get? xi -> 0.24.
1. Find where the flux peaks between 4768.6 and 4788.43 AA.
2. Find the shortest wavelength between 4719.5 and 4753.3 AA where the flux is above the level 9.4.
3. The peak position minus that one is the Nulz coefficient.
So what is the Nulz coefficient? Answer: 56.9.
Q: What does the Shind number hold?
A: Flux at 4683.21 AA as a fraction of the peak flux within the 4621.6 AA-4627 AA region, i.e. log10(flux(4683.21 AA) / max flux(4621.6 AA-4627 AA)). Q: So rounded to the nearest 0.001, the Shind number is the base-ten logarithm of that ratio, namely -0.017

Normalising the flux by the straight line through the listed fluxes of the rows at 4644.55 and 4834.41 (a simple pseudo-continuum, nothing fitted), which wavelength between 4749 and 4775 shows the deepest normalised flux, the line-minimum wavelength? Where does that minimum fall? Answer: 4763.69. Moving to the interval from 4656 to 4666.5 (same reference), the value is 4665.99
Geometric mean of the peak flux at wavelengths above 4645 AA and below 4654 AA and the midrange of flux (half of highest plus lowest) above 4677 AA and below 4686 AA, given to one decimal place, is 9.4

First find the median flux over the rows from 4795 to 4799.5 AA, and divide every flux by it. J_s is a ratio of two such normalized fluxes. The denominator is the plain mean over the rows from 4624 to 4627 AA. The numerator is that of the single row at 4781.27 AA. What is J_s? 1.03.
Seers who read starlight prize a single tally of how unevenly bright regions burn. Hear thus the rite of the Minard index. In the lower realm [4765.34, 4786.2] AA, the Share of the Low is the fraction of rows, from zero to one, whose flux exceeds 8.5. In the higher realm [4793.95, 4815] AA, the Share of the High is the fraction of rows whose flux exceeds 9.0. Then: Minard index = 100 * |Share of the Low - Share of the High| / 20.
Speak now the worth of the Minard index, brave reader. 1.05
